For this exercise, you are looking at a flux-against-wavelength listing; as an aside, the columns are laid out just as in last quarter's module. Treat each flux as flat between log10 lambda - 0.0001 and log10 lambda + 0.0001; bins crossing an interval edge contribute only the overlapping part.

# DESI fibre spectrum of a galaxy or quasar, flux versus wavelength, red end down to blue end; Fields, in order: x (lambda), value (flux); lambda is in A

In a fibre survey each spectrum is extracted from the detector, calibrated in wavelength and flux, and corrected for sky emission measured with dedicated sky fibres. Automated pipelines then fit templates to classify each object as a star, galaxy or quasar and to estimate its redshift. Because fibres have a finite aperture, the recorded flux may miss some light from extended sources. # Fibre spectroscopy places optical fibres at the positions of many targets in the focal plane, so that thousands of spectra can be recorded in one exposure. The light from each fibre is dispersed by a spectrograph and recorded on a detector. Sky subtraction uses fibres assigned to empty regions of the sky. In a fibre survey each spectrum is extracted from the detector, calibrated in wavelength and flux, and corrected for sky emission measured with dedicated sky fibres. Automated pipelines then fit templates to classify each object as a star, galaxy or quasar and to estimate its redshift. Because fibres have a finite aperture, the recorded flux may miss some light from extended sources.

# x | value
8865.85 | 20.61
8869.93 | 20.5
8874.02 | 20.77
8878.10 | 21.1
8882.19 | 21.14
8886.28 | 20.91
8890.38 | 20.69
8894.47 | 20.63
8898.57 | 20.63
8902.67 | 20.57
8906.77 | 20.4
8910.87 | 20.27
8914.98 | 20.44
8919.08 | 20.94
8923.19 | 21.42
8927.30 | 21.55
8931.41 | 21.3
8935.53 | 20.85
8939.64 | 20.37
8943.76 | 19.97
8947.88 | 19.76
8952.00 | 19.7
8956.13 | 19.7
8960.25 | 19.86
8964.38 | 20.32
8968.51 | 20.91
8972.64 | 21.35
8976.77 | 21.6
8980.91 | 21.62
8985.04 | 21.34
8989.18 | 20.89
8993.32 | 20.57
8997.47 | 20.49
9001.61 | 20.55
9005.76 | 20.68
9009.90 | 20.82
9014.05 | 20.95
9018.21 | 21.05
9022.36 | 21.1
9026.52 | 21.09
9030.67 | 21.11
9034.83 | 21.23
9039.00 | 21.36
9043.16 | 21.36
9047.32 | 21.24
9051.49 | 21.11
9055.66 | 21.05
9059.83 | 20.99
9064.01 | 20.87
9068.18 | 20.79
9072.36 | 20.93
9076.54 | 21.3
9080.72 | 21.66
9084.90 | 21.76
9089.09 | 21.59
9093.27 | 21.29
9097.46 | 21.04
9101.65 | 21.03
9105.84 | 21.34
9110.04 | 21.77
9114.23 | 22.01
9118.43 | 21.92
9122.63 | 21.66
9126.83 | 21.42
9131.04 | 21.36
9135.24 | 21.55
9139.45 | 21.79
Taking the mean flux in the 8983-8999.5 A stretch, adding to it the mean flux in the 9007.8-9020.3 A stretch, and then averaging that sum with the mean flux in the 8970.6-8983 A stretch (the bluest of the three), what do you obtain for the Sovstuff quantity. 31.6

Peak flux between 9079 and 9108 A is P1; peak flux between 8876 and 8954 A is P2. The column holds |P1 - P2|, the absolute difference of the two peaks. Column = 0.21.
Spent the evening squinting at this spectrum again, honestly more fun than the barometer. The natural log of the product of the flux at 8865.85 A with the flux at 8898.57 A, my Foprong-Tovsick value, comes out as 6.053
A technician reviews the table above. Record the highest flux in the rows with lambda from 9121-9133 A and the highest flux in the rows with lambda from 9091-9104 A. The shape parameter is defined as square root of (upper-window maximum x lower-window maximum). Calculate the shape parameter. 21.5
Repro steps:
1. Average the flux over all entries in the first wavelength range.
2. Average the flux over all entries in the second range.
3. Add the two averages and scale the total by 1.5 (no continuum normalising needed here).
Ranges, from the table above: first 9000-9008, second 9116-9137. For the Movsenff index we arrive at 63.3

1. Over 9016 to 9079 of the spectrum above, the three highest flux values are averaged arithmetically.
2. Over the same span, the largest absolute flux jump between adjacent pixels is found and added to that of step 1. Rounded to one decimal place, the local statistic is 21.7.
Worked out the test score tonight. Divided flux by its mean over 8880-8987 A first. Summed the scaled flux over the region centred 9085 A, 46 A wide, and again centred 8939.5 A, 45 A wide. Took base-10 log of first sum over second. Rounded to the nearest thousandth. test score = 0.015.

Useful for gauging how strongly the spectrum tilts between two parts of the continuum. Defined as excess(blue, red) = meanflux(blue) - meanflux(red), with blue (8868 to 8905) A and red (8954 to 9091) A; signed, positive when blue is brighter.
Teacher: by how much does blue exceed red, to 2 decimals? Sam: -0.24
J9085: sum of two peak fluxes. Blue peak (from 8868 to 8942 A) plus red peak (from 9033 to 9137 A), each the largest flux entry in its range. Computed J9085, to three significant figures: 43.6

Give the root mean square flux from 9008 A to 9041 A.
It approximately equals 21.09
